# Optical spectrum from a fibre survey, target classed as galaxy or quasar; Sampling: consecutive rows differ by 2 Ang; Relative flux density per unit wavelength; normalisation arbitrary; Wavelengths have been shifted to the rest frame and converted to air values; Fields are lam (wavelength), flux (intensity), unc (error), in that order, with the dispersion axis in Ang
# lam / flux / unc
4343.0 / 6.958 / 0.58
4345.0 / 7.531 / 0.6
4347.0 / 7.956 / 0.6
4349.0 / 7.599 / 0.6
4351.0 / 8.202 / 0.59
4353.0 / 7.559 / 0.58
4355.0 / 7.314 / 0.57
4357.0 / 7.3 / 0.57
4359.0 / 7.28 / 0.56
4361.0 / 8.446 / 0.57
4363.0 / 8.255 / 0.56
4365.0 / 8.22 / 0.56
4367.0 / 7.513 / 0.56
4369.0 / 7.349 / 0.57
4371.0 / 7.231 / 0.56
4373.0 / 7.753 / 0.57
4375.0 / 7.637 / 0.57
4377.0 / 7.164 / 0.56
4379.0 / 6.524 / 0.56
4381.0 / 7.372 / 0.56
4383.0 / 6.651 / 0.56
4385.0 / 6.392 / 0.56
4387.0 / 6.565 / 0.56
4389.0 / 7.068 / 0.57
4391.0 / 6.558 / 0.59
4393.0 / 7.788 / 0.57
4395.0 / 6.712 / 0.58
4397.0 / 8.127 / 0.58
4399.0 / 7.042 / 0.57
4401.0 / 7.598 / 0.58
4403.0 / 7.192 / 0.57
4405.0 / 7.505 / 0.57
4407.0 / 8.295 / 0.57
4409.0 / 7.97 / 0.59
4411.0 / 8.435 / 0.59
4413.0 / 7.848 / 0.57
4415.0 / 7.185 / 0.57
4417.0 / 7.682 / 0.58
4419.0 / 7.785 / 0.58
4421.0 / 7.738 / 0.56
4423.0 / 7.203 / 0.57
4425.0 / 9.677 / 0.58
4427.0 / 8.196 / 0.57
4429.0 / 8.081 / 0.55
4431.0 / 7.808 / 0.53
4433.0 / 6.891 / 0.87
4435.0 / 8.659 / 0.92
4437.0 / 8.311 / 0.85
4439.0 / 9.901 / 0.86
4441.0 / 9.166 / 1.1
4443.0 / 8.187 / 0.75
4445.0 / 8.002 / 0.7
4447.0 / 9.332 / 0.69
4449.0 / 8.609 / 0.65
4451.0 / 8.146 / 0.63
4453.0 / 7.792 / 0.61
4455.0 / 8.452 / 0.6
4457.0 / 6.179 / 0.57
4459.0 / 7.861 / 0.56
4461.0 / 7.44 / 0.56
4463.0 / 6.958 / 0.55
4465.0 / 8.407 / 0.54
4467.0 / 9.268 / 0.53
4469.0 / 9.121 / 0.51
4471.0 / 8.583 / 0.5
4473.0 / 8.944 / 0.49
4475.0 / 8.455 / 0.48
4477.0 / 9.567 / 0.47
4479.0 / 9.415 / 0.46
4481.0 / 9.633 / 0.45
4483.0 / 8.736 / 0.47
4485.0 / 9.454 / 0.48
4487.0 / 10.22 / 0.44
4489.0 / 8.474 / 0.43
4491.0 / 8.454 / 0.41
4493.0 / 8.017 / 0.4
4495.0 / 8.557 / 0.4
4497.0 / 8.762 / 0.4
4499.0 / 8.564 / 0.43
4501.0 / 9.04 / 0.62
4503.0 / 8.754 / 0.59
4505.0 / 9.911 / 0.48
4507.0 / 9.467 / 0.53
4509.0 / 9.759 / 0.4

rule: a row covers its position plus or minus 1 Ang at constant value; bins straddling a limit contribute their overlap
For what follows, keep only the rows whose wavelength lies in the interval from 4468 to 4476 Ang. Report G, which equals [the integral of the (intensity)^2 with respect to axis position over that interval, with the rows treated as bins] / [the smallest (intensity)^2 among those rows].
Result 8.6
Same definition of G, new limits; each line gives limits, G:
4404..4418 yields 16.7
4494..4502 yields 8.3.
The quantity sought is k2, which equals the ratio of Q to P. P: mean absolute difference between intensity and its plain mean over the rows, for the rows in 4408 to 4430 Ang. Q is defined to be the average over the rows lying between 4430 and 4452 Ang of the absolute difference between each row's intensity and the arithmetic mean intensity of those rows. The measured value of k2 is 1.38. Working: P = 0.448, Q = 0.62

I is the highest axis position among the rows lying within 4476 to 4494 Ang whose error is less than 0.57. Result 4493.0 Ang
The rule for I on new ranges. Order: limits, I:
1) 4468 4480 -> 4479.0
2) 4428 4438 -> 4431.0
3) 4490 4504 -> 4499.0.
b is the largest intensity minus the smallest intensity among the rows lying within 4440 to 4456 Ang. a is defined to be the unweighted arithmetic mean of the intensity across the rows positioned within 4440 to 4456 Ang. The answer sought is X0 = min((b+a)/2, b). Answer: 1.5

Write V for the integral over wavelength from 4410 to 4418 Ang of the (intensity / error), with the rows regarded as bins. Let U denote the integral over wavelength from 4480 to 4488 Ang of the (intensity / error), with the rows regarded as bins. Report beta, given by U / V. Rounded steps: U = 166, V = 108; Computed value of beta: 1.54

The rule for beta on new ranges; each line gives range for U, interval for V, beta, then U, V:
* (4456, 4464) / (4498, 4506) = 0.73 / 102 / 140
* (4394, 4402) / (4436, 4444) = 1.26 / 102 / 81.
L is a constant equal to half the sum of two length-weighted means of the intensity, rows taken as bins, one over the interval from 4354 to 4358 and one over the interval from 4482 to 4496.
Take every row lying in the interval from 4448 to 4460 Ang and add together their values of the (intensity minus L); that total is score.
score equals -1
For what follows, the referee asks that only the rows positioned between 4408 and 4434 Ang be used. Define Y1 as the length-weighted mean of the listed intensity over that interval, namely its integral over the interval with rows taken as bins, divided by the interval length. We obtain 7.88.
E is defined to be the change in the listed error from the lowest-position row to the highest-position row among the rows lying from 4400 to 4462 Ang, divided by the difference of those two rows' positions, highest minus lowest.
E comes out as -0.0003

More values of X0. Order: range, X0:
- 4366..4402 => 1.7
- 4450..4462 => 2.3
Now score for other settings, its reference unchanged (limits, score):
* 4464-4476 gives 4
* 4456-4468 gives -2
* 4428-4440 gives 1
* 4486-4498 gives 4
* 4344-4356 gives -2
